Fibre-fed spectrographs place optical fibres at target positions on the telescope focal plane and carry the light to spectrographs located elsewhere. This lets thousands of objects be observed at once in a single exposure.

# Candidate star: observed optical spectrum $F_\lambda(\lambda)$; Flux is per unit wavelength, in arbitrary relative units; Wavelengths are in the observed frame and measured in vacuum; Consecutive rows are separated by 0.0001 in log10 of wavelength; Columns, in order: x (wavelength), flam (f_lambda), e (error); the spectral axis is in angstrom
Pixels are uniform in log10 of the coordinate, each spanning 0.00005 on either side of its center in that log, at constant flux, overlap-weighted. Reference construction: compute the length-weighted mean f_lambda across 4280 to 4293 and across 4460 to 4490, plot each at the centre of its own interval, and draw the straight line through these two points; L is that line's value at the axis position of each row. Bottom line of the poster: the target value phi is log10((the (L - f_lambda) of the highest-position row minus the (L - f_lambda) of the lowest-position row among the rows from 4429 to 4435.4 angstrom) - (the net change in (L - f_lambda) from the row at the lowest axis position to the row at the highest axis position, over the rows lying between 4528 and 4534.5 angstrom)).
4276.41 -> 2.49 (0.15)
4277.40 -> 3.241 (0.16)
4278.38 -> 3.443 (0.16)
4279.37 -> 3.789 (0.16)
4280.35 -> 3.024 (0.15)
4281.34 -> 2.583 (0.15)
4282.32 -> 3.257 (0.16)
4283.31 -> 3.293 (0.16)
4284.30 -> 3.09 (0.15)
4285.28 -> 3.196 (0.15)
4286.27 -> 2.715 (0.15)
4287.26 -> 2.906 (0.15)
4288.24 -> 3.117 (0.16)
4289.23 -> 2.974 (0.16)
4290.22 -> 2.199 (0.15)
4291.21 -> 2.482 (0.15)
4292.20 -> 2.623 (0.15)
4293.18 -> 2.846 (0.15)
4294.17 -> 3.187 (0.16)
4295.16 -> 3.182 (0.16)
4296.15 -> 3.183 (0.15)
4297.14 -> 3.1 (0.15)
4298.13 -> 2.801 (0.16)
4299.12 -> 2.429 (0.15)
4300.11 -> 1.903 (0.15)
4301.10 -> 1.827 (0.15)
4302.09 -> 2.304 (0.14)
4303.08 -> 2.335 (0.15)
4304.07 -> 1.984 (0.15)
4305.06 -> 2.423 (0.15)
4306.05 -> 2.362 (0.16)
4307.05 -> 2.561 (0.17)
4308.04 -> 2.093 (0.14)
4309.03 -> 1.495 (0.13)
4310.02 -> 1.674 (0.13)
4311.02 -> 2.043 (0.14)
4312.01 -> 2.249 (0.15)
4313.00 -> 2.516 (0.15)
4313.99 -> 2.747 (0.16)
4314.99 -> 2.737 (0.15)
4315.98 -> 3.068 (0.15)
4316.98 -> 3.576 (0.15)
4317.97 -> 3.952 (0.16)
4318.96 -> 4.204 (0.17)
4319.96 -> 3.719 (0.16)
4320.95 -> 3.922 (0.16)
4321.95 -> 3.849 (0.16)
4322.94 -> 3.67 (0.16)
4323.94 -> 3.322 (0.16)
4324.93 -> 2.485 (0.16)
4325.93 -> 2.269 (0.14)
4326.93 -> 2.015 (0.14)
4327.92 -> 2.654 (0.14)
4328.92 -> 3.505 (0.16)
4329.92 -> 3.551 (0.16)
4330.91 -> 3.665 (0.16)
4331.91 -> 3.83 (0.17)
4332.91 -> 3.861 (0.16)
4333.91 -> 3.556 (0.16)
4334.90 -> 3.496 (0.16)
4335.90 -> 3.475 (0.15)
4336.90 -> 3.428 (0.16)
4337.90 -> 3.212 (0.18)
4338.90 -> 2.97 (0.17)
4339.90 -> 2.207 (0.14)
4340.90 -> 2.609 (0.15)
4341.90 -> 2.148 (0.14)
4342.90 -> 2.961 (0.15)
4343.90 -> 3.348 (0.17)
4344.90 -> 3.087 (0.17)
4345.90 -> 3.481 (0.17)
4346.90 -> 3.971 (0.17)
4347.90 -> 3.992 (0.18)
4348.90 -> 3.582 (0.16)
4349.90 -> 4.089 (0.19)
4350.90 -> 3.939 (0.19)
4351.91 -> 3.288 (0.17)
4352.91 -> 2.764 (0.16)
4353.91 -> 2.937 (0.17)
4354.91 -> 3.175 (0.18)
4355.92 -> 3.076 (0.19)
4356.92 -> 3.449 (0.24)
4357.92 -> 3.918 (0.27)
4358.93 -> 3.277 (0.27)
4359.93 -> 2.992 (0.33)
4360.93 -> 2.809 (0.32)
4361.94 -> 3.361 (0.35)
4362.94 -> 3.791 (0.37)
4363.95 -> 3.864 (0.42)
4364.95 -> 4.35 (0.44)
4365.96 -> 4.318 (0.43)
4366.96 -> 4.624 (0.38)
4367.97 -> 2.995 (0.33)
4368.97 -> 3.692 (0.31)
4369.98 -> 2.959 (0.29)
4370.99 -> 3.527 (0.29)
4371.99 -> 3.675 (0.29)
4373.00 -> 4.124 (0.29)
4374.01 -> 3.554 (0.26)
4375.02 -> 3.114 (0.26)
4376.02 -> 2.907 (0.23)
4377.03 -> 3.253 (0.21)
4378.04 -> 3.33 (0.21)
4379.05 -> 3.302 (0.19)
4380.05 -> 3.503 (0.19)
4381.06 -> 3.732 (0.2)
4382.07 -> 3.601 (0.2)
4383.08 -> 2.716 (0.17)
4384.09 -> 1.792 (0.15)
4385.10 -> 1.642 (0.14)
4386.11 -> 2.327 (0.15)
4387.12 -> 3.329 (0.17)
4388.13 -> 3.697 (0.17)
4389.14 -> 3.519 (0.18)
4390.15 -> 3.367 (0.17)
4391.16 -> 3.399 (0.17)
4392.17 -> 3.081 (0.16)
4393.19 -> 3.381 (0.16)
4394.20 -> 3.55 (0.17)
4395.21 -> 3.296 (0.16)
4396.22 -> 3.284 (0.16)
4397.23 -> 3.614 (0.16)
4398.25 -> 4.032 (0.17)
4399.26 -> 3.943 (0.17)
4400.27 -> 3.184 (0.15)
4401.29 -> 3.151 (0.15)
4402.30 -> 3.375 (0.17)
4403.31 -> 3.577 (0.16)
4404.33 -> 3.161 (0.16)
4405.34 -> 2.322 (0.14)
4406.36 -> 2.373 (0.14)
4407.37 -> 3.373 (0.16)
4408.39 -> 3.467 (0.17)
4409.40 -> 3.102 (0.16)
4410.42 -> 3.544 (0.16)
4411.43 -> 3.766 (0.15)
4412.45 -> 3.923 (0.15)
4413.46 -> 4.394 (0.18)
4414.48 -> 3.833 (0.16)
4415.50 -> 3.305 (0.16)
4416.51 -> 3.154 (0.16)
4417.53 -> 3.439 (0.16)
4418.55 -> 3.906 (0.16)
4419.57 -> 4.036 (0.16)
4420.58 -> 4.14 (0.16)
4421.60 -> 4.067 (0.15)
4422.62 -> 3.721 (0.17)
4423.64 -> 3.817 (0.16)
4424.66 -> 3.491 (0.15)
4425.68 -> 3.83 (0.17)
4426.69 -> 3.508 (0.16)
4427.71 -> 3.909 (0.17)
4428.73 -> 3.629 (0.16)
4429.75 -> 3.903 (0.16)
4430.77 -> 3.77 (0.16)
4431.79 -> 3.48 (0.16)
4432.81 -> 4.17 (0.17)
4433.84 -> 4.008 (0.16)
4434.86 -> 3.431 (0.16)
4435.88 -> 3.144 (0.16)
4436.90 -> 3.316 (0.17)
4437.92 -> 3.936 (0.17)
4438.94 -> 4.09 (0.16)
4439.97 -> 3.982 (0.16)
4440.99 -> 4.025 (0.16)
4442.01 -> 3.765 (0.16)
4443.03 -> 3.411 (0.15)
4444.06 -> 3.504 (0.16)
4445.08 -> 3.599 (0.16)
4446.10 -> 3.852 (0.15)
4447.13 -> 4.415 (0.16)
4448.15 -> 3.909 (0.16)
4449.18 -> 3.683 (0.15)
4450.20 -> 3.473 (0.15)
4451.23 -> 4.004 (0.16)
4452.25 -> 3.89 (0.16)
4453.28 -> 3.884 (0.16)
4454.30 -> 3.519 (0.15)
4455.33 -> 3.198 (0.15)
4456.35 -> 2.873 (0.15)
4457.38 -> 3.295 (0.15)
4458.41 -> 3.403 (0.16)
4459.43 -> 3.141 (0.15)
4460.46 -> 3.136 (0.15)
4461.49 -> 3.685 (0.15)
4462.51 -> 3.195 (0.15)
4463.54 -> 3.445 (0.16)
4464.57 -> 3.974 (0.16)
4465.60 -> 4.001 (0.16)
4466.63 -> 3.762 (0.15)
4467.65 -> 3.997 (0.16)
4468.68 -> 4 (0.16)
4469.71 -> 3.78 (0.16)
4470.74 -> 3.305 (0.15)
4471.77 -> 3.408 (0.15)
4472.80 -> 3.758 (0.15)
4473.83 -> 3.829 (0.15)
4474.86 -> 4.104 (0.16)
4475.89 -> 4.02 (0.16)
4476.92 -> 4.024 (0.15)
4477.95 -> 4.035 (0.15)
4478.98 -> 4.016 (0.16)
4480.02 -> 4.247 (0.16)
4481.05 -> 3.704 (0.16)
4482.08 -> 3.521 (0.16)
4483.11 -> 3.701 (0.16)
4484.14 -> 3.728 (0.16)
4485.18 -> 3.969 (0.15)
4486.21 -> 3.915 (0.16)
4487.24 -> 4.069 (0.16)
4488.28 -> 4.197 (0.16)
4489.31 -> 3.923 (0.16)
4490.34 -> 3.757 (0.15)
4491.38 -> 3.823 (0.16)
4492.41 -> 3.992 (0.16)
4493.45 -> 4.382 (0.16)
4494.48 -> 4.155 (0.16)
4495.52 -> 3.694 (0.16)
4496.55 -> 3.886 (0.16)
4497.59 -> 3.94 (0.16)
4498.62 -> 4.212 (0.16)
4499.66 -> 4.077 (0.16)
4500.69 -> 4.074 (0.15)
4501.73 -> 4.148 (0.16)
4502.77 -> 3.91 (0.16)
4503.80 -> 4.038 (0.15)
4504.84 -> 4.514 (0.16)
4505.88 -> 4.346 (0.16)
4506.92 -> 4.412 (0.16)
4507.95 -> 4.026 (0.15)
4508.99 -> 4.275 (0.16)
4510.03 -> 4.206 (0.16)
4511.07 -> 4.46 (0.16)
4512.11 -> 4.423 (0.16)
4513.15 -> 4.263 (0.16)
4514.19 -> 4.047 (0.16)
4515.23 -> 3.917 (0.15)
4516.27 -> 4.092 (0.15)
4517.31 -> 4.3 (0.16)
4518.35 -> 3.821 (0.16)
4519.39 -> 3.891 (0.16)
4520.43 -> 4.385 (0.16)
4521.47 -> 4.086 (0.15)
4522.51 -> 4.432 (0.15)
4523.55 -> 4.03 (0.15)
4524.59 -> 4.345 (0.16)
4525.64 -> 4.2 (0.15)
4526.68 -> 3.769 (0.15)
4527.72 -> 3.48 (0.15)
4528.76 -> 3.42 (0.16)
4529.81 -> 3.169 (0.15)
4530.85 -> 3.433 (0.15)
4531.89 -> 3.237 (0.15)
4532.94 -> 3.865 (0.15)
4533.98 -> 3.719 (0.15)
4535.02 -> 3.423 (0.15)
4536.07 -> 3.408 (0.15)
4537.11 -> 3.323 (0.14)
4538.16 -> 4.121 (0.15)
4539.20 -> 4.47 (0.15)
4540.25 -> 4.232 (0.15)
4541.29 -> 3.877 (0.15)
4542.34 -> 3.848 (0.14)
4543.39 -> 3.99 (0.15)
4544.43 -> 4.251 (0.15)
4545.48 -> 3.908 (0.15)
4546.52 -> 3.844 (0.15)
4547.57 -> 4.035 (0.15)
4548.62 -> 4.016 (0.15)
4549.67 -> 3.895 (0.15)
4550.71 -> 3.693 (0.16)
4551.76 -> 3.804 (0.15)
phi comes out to -0.11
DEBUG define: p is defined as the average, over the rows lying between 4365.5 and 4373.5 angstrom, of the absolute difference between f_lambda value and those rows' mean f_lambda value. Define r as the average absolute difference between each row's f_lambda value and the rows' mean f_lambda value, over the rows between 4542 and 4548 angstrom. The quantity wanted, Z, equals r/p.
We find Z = 0.2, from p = 0.46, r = 0.11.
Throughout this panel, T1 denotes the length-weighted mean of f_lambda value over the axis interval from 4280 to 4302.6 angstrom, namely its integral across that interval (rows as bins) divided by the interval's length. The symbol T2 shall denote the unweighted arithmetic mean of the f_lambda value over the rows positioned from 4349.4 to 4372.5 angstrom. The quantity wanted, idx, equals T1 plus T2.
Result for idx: 6.31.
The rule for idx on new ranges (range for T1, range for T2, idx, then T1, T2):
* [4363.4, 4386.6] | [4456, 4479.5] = 7.00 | 3.3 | 3.7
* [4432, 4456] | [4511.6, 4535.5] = 7.64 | 3.7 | 3.9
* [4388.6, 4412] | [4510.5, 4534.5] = 7.29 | 3.3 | 3.9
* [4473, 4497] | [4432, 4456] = 7.69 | 3.9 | 3.7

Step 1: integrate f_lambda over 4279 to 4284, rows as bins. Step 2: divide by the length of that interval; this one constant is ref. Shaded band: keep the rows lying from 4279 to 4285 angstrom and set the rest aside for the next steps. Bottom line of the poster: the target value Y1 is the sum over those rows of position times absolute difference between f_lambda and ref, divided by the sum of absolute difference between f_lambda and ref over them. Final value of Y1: 4280.9 angstrom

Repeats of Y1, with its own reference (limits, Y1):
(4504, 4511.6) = 4507.9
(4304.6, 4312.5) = 4308.9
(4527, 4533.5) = 4530.9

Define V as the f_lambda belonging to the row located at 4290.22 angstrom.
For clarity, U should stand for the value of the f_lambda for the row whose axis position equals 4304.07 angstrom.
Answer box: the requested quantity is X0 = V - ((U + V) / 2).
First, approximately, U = 1.984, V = 2.199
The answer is 0.11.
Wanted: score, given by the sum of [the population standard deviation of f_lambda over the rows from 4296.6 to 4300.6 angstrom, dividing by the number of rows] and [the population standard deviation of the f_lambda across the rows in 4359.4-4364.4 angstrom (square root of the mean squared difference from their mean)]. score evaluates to 0.9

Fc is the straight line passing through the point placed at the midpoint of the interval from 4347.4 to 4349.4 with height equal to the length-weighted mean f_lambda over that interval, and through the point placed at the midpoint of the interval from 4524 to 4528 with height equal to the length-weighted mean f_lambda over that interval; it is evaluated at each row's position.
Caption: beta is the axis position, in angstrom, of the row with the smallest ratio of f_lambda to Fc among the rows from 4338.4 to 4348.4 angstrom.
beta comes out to 4341.90 angstrom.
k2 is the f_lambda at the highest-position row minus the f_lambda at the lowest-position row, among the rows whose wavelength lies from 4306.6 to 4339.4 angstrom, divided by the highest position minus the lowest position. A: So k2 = 0.013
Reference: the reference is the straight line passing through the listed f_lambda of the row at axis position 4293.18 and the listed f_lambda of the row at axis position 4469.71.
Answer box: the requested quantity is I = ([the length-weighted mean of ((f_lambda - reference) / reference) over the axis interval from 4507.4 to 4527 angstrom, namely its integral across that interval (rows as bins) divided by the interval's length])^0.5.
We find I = 0.18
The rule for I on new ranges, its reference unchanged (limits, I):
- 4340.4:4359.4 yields 0.23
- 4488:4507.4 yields 0.19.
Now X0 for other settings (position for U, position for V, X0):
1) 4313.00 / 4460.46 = 0.31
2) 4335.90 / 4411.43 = 0.15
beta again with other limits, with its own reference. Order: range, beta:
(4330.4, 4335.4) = 4334.90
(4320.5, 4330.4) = 4326.93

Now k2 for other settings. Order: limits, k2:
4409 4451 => 0.009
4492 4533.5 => -0.003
